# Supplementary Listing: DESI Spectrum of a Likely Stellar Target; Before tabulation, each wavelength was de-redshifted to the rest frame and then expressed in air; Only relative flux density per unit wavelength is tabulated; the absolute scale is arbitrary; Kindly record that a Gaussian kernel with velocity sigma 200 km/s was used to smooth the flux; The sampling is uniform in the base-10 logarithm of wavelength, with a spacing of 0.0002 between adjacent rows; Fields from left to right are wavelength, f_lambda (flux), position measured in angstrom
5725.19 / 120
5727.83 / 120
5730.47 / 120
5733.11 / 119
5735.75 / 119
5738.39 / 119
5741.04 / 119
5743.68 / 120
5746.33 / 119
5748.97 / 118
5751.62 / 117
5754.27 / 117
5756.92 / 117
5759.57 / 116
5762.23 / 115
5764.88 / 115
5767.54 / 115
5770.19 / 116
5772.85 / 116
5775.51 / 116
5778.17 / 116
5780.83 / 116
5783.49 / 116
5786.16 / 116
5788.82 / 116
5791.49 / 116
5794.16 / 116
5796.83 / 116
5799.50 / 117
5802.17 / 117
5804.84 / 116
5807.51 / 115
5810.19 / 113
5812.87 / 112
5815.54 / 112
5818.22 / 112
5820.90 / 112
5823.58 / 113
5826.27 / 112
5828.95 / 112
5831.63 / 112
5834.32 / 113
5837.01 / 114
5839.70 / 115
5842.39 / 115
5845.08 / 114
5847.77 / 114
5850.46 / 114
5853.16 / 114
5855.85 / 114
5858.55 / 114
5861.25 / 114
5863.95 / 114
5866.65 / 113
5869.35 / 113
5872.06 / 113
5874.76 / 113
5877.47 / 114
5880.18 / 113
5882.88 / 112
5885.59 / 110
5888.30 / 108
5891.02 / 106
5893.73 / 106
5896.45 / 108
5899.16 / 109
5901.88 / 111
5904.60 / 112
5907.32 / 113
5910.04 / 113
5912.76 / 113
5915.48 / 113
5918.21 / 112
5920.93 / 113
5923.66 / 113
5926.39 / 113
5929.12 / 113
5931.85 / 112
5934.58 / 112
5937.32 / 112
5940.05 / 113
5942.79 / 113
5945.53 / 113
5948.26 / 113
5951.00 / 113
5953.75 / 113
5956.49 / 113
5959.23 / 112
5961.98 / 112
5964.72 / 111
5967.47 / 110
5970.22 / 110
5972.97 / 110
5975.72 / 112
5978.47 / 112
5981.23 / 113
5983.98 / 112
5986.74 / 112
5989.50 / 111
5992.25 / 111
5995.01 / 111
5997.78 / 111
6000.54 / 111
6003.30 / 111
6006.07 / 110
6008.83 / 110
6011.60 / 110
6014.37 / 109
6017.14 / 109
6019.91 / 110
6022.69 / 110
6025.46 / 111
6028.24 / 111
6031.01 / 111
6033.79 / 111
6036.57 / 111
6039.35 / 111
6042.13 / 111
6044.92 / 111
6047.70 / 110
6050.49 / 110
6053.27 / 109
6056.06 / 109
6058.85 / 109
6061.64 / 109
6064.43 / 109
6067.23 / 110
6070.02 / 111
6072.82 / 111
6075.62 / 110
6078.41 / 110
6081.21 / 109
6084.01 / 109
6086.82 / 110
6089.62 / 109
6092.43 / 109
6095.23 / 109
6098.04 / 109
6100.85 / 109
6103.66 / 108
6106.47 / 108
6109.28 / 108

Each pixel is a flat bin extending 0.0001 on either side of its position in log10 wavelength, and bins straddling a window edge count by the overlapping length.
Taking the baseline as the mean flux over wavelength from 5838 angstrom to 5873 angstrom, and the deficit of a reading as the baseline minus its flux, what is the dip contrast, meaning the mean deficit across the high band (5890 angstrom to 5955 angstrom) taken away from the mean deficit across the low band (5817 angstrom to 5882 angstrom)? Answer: -1.6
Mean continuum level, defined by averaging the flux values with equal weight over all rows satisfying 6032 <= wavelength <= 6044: 111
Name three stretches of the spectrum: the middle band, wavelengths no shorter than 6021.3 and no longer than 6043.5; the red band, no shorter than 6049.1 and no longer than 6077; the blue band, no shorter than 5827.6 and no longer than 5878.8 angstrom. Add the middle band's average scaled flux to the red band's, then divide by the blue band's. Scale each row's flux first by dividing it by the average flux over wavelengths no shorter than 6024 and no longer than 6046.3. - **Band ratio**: 1.94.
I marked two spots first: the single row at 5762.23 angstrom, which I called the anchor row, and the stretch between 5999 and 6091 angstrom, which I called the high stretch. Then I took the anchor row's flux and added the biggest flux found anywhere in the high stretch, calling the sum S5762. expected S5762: 226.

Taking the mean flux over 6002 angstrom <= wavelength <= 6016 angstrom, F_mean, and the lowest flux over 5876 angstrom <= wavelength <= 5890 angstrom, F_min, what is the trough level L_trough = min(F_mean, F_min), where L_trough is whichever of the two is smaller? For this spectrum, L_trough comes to 108.0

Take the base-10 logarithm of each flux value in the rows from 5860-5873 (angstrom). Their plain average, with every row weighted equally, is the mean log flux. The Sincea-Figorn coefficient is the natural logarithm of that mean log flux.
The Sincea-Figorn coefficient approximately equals 0.720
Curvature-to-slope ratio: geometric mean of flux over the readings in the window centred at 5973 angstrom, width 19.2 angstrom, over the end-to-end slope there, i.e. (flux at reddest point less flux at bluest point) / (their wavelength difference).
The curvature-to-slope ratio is 917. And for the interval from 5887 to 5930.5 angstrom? 906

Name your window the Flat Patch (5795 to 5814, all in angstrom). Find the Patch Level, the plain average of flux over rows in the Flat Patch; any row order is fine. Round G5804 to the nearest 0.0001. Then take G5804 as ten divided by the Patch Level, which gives 0.0868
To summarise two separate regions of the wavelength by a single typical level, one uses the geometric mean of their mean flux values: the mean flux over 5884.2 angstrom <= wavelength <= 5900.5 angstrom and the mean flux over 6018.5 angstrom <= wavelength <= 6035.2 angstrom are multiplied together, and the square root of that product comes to 109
